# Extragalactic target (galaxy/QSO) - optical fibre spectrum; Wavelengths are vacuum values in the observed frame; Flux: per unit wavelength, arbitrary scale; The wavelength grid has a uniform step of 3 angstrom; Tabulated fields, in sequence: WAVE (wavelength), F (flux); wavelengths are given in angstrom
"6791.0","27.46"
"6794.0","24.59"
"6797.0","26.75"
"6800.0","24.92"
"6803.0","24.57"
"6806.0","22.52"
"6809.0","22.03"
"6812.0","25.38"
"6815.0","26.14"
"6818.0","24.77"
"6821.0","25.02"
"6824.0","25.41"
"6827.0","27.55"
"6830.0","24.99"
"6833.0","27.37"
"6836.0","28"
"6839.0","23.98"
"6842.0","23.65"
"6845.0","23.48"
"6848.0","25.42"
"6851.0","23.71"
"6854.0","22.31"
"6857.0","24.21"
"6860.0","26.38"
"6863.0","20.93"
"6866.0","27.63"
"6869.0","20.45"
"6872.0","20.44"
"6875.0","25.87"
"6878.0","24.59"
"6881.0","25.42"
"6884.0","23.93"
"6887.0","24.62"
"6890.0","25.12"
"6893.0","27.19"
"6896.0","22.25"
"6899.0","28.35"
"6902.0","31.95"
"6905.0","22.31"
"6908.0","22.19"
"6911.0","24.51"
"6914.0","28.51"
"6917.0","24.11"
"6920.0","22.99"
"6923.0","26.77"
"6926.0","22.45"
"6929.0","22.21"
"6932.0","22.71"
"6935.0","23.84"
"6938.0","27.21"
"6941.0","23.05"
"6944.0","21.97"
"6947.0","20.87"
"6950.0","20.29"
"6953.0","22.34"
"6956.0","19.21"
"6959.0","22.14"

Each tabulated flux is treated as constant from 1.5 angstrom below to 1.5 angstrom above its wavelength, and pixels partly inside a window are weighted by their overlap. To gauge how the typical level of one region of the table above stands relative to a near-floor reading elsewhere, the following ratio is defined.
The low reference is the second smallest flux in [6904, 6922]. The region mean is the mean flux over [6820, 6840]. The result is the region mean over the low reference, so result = 1.17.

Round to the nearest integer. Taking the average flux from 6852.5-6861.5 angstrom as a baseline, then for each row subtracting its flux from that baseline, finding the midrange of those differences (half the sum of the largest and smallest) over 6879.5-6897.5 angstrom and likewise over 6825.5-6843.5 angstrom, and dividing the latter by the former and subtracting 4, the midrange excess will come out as 0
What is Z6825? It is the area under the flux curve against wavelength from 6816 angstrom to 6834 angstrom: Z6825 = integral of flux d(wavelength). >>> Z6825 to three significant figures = 465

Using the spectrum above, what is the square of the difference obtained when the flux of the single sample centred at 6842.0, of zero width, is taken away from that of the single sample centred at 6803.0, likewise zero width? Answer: 0.8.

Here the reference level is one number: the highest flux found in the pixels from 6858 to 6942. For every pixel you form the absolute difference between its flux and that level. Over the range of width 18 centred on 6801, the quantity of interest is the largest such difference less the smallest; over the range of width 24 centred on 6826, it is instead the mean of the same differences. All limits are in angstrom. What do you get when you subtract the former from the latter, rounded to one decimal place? 1.1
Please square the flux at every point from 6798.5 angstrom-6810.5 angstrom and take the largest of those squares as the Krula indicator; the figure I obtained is 621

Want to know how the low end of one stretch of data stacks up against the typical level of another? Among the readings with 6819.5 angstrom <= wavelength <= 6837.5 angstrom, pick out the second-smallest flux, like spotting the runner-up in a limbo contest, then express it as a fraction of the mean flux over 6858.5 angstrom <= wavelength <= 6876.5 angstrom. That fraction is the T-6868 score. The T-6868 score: 1.06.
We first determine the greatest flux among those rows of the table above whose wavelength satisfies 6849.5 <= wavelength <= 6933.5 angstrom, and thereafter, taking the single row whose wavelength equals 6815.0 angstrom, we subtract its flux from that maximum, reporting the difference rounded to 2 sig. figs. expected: 5.8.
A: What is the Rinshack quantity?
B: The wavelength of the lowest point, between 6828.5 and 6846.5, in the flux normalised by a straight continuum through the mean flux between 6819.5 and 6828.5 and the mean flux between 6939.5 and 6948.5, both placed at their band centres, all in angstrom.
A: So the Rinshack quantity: 6845.0 angstrom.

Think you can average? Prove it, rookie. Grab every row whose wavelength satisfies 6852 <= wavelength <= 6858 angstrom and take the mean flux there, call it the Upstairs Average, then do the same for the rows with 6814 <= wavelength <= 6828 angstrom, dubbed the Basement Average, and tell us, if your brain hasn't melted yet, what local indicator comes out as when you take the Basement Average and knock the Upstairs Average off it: 2.5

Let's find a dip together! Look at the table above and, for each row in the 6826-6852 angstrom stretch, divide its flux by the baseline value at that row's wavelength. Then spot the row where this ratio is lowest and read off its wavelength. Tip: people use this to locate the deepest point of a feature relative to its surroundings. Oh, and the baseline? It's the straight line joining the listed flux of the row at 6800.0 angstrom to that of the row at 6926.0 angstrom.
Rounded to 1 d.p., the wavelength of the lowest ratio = 6845.0 angstrom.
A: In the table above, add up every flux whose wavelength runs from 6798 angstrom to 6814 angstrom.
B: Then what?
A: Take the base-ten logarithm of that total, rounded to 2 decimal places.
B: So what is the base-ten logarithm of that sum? 2.08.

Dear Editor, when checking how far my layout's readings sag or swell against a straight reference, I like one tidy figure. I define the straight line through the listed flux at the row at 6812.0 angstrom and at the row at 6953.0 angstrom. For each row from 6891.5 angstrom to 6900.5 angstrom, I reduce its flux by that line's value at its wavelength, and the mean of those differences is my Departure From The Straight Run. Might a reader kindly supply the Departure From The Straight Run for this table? 2.4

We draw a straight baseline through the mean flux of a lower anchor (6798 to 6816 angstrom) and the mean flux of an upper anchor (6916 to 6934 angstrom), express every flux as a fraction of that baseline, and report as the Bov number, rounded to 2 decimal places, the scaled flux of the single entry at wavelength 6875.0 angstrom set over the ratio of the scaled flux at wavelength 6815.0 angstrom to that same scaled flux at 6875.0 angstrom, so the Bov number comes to 1.09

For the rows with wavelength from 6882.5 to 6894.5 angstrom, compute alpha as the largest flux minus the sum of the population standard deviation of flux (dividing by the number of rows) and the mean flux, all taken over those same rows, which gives 0.76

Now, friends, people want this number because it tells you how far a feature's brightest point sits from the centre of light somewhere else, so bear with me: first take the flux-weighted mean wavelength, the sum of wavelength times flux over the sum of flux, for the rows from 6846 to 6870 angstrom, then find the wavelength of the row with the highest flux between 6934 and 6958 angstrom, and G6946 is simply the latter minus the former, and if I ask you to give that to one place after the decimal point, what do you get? 79.6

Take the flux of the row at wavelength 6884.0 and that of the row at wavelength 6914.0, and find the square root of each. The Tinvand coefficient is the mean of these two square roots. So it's 5.12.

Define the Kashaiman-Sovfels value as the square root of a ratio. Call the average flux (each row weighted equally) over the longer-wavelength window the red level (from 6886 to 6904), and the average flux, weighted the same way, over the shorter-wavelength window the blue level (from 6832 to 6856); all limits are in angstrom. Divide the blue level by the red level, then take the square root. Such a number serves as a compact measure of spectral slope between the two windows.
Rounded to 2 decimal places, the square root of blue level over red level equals 0.96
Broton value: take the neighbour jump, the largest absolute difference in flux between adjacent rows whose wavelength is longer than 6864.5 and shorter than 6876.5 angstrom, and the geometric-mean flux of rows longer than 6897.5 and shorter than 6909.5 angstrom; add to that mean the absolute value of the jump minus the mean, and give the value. 44.6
